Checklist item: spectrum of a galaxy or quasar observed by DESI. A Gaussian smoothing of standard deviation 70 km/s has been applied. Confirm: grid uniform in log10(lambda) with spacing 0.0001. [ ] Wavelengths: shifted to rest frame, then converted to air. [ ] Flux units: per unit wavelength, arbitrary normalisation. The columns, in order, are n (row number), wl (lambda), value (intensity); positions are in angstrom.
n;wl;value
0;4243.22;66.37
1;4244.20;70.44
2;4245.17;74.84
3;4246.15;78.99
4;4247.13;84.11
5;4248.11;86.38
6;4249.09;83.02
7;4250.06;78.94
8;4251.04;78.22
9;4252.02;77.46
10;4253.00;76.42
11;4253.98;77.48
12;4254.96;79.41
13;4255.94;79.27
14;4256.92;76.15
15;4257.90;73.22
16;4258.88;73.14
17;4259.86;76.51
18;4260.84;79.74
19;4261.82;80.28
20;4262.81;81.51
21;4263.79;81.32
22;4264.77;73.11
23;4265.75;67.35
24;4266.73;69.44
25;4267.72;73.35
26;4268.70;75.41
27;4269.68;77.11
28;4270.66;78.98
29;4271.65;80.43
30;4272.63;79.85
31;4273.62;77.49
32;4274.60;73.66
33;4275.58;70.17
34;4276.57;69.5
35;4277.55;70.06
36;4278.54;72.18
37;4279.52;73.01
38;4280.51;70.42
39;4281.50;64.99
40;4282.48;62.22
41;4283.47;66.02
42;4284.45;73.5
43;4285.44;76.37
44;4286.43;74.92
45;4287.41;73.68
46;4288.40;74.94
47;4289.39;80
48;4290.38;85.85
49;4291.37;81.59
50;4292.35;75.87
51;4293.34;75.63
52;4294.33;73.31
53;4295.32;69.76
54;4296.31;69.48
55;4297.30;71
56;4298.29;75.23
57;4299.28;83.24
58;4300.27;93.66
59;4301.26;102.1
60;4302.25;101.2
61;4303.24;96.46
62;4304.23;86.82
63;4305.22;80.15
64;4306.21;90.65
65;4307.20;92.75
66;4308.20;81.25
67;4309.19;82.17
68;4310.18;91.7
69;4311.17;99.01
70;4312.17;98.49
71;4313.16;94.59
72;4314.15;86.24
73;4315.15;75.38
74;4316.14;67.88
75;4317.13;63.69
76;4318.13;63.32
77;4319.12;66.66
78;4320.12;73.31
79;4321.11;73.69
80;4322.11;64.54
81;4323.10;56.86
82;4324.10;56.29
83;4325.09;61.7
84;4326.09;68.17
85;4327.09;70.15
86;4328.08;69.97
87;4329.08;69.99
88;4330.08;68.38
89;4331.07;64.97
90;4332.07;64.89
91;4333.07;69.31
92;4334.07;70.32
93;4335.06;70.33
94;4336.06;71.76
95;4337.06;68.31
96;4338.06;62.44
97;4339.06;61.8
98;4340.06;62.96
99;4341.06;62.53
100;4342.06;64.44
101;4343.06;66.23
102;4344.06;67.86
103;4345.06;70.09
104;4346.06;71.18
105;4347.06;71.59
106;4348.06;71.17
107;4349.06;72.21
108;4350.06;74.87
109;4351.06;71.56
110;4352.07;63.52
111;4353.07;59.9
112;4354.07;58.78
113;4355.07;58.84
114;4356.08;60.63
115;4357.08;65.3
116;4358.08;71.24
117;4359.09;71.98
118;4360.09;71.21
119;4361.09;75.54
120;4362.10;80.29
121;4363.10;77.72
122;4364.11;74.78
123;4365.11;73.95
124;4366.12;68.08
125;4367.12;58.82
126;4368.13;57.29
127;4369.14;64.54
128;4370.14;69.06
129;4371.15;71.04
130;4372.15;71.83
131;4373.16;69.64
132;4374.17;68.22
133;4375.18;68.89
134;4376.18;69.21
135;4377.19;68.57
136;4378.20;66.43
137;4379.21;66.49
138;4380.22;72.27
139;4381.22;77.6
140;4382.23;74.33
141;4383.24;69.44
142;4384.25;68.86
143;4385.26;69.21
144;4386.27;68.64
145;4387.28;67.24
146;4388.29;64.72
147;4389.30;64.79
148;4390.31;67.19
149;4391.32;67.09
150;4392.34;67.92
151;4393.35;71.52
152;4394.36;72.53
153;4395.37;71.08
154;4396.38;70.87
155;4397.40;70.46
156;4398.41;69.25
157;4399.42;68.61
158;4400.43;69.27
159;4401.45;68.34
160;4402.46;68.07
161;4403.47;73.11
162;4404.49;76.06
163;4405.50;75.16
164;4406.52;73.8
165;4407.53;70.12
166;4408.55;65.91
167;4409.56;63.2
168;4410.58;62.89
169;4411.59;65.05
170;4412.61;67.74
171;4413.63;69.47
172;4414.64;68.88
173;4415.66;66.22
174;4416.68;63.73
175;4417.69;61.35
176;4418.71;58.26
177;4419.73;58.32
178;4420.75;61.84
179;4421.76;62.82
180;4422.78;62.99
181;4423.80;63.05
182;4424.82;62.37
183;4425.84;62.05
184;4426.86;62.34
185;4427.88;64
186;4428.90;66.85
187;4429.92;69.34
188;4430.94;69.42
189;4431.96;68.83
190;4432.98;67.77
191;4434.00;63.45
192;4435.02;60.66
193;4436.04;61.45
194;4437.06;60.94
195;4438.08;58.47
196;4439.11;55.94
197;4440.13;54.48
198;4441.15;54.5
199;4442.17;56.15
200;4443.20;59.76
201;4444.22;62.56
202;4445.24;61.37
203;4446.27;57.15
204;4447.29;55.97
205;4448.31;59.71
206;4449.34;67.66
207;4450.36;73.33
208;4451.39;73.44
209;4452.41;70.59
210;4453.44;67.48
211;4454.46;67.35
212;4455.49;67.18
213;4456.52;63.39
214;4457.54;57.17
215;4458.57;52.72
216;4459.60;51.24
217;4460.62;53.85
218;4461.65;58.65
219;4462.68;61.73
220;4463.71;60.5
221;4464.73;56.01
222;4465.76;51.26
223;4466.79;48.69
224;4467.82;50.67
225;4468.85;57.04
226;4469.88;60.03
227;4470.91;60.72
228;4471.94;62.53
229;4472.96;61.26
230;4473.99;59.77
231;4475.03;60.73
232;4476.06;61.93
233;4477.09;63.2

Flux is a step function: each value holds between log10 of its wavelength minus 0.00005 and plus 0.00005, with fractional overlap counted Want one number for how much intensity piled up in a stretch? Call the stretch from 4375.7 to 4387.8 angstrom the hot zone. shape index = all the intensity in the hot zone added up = 838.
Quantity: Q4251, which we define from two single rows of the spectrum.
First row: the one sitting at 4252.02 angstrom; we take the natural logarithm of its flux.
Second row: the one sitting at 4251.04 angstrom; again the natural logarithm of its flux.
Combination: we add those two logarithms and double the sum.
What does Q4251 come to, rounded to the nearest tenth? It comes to 17.4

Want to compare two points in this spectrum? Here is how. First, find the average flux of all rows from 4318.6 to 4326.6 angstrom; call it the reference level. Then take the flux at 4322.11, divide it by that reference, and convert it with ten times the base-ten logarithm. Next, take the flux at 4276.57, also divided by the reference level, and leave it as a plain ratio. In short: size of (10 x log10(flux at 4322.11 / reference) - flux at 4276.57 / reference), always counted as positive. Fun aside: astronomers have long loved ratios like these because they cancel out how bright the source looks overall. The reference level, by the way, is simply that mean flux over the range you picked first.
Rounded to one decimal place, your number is 1.1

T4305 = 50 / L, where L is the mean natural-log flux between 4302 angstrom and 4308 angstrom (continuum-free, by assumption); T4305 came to 11.1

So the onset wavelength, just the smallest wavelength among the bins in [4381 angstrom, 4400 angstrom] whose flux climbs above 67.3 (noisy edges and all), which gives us 4381.22 angstrom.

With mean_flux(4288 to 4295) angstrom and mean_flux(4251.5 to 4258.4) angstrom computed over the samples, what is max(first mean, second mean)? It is 78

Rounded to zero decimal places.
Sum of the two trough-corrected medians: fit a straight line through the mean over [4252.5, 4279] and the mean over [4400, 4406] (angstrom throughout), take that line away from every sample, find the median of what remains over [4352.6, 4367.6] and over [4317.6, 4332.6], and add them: -9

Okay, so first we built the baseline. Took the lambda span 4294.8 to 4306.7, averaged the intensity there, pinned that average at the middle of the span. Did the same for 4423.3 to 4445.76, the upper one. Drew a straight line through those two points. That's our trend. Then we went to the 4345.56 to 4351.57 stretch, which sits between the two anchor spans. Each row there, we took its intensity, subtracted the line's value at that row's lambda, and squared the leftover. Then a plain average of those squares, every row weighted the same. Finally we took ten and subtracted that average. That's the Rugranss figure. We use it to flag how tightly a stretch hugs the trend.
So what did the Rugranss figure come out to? -14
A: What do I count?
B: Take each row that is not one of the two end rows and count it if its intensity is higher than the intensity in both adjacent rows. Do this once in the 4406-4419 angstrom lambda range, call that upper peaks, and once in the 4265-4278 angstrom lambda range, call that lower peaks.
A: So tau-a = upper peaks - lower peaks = 0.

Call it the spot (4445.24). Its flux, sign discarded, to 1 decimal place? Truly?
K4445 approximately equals 61.4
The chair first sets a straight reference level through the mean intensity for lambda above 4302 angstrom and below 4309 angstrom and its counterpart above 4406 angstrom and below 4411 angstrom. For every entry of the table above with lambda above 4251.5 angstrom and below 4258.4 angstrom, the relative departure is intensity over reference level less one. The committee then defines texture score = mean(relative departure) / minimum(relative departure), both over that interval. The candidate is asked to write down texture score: 0.9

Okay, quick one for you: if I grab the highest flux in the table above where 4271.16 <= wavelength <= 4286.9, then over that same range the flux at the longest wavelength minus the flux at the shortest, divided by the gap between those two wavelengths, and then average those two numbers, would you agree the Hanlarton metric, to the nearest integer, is 40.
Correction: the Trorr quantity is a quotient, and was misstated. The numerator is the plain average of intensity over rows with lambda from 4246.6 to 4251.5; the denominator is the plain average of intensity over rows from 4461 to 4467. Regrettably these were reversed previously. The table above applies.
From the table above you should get 1.46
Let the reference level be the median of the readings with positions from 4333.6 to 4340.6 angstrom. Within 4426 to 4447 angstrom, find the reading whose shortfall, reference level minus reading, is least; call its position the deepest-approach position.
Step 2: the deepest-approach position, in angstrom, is 4430.94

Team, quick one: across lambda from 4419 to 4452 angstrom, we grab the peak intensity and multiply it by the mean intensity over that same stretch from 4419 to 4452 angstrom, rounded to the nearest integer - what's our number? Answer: 4588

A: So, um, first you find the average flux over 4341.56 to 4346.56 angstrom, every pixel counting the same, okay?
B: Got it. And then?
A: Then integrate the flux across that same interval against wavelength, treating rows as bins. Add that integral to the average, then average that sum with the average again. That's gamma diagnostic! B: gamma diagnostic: 238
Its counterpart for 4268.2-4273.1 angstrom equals 271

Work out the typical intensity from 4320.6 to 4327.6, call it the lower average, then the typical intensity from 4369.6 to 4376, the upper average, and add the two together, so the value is 134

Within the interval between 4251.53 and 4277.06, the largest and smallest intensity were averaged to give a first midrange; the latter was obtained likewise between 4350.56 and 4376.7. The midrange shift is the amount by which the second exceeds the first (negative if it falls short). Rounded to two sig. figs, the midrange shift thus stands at -5.6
